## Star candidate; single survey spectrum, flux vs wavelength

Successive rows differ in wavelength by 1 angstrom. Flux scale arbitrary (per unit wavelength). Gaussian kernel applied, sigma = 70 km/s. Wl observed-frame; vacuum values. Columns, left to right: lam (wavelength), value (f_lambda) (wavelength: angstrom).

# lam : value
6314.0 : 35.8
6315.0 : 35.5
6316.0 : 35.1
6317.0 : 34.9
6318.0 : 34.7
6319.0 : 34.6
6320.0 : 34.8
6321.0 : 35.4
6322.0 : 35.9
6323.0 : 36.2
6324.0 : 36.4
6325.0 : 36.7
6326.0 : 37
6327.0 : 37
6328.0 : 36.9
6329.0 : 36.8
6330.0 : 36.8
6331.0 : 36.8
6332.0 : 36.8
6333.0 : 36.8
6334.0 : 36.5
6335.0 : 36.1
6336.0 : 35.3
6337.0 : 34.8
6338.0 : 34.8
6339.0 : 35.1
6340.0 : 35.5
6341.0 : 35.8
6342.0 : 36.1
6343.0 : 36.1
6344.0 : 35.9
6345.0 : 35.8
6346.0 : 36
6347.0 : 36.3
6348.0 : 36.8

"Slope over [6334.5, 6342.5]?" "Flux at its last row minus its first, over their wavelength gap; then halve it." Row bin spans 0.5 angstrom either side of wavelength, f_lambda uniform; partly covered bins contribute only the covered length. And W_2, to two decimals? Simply 0.00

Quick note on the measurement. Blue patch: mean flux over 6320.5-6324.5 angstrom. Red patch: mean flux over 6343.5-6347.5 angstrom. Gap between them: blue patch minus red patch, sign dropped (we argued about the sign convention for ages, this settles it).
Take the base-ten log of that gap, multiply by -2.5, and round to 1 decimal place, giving 4.0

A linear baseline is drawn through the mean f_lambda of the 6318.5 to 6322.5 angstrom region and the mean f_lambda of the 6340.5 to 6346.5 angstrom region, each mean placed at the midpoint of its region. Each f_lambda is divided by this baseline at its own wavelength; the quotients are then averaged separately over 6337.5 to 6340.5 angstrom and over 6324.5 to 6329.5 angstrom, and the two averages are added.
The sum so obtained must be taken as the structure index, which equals 2.02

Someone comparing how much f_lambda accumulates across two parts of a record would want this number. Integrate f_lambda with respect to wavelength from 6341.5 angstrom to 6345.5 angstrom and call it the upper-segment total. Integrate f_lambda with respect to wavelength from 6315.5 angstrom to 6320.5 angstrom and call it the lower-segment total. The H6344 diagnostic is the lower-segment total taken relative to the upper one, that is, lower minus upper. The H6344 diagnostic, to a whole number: 30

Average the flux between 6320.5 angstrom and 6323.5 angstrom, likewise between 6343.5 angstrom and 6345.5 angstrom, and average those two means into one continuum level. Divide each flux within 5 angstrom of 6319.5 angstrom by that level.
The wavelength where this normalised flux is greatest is 6324.0 angstrom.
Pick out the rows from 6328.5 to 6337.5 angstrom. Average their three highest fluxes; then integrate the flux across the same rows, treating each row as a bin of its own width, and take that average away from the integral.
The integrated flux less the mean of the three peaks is 290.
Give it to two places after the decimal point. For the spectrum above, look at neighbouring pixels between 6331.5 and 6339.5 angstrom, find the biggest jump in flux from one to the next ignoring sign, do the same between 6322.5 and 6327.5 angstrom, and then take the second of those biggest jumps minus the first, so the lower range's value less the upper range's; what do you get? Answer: -0.50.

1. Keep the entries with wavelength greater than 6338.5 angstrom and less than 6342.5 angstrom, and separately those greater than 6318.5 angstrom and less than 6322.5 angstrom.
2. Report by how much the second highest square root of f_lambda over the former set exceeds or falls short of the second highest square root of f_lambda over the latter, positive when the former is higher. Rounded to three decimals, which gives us 0.034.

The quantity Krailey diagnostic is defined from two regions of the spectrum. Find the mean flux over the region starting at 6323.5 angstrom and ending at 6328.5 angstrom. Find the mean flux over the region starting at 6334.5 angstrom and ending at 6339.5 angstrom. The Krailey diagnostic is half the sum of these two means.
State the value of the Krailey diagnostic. 36.0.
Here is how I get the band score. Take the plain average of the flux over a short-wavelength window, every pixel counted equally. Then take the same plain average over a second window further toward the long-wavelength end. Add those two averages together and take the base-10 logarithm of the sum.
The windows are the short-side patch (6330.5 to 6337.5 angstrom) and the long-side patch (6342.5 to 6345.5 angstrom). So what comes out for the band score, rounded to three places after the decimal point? 1.858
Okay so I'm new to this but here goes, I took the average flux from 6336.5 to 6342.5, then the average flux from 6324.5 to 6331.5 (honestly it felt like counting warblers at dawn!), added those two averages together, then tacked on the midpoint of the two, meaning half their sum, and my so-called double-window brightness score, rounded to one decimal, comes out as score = 108.3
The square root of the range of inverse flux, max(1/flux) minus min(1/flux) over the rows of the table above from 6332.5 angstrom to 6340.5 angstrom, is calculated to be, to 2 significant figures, 0.040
